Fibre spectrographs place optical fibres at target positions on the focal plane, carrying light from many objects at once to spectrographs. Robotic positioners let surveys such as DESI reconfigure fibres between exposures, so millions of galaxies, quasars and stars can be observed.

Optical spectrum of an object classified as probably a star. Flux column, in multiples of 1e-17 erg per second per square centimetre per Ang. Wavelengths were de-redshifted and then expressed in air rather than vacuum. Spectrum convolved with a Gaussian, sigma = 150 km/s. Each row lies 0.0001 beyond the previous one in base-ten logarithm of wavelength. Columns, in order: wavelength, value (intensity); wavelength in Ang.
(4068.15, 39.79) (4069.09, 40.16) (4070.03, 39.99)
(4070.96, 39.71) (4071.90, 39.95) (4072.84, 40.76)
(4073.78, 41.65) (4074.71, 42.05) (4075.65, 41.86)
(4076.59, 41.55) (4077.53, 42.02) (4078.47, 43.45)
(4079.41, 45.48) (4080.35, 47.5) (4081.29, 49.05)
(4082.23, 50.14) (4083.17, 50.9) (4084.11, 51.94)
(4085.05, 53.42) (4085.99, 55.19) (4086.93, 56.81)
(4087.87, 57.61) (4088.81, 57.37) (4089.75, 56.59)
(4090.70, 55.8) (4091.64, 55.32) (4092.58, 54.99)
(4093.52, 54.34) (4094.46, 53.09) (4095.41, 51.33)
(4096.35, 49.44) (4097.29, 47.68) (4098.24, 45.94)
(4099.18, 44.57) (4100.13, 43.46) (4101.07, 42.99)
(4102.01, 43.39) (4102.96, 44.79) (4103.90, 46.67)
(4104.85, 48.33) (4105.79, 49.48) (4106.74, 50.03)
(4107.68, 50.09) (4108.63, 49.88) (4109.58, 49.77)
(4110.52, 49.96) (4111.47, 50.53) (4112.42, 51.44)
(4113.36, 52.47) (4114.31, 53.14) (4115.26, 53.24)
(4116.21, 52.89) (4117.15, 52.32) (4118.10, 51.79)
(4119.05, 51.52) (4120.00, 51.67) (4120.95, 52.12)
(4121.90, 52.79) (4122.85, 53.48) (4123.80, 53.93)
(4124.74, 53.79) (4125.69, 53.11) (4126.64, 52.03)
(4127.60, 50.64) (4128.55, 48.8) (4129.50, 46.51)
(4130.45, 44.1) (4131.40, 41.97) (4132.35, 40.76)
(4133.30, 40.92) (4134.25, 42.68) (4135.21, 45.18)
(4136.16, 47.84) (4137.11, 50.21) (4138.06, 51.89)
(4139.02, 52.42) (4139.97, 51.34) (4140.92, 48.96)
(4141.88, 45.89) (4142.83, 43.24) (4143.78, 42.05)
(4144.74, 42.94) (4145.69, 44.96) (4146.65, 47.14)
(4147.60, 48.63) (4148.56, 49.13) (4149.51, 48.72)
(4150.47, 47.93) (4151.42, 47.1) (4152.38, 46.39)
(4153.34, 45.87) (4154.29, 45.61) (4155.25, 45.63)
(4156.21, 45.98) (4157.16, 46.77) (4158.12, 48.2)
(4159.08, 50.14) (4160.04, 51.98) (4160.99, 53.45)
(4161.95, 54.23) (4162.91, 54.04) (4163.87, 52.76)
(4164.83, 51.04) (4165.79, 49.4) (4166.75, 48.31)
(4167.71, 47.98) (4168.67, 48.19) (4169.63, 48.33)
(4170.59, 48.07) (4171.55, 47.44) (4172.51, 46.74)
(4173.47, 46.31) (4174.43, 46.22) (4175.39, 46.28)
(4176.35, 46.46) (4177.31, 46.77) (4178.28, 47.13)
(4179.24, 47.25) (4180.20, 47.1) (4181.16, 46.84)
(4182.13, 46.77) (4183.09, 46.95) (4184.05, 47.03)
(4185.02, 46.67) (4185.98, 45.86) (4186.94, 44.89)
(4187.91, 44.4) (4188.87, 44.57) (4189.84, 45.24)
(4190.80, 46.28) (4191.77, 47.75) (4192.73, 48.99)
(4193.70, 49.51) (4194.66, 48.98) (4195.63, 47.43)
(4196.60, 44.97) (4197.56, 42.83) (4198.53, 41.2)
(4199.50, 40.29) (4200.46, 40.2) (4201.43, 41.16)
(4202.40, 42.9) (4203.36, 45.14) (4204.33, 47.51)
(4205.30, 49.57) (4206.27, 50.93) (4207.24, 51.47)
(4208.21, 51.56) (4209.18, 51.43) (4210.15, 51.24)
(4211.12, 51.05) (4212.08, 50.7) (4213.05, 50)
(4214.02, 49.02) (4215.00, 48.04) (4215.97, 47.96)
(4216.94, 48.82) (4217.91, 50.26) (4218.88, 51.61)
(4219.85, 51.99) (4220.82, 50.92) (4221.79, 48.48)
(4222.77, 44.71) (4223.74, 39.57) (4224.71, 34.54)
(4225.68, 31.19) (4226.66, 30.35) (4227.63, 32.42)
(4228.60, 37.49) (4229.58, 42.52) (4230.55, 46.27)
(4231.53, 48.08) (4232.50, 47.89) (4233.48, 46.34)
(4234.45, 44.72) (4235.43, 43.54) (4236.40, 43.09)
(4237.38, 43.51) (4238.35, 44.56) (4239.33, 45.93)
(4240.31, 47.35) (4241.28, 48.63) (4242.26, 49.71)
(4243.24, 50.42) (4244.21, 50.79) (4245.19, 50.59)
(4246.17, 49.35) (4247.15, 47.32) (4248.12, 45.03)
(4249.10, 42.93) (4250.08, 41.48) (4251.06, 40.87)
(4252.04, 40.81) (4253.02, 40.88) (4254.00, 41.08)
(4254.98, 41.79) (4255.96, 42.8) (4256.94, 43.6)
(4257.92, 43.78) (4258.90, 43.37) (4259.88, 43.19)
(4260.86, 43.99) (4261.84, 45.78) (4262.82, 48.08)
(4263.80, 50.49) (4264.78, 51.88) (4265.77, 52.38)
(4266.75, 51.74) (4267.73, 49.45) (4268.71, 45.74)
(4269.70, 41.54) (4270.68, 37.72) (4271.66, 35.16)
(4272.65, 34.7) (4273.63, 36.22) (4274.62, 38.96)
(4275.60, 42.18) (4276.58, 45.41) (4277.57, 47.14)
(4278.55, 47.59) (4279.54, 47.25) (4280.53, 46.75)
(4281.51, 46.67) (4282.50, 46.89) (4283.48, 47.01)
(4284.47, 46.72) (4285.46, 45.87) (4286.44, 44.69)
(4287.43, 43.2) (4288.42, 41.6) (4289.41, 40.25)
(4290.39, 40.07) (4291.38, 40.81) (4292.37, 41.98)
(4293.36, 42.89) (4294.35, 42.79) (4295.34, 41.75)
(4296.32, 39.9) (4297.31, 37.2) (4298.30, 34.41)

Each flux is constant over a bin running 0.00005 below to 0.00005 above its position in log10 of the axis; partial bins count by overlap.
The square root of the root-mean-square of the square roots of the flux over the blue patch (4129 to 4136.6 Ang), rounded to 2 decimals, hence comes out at 2.57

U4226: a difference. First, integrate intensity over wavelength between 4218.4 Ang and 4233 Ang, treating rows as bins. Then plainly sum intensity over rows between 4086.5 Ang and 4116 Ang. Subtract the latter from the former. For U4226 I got -950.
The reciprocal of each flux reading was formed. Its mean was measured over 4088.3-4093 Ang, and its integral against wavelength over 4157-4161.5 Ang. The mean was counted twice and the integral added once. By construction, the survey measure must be 0.13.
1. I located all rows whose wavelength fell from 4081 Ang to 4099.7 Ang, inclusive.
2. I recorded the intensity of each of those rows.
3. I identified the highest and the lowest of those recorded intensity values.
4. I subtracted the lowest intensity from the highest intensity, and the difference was 13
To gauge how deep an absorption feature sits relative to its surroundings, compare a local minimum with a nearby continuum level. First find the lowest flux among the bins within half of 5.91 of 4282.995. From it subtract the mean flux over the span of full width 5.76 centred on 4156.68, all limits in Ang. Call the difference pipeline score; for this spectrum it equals -1.2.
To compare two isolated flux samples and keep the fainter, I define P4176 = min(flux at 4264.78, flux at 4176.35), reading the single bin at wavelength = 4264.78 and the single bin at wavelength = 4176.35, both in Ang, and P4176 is 46.5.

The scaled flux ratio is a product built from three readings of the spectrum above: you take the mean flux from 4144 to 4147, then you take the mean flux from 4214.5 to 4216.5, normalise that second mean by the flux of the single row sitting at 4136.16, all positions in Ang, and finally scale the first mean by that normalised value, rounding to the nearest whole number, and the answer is 45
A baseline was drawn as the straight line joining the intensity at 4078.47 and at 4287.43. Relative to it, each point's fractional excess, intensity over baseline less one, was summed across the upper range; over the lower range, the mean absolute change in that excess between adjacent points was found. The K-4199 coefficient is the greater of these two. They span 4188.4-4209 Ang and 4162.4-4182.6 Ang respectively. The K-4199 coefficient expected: 1.4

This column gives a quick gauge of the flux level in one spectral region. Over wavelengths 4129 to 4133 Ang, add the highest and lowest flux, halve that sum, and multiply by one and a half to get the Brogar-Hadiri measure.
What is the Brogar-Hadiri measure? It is 65.5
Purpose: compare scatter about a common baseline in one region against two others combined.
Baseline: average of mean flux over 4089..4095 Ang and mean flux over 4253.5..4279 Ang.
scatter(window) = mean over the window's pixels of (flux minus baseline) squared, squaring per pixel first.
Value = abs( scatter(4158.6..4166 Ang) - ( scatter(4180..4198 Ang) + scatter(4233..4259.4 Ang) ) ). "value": 34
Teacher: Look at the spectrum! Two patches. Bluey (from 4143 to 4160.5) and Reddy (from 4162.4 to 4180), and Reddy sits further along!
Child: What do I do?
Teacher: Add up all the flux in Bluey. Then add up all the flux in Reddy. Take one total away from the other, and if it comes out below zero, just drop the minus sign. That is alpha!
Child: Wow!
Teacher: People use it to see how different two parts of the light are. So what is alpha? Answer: 24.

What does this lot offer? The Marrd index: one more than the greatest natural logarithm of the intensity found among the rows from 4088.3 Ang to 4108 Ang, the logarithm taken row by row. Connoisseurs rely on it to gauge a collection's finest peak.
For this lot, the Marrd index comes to 5.05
